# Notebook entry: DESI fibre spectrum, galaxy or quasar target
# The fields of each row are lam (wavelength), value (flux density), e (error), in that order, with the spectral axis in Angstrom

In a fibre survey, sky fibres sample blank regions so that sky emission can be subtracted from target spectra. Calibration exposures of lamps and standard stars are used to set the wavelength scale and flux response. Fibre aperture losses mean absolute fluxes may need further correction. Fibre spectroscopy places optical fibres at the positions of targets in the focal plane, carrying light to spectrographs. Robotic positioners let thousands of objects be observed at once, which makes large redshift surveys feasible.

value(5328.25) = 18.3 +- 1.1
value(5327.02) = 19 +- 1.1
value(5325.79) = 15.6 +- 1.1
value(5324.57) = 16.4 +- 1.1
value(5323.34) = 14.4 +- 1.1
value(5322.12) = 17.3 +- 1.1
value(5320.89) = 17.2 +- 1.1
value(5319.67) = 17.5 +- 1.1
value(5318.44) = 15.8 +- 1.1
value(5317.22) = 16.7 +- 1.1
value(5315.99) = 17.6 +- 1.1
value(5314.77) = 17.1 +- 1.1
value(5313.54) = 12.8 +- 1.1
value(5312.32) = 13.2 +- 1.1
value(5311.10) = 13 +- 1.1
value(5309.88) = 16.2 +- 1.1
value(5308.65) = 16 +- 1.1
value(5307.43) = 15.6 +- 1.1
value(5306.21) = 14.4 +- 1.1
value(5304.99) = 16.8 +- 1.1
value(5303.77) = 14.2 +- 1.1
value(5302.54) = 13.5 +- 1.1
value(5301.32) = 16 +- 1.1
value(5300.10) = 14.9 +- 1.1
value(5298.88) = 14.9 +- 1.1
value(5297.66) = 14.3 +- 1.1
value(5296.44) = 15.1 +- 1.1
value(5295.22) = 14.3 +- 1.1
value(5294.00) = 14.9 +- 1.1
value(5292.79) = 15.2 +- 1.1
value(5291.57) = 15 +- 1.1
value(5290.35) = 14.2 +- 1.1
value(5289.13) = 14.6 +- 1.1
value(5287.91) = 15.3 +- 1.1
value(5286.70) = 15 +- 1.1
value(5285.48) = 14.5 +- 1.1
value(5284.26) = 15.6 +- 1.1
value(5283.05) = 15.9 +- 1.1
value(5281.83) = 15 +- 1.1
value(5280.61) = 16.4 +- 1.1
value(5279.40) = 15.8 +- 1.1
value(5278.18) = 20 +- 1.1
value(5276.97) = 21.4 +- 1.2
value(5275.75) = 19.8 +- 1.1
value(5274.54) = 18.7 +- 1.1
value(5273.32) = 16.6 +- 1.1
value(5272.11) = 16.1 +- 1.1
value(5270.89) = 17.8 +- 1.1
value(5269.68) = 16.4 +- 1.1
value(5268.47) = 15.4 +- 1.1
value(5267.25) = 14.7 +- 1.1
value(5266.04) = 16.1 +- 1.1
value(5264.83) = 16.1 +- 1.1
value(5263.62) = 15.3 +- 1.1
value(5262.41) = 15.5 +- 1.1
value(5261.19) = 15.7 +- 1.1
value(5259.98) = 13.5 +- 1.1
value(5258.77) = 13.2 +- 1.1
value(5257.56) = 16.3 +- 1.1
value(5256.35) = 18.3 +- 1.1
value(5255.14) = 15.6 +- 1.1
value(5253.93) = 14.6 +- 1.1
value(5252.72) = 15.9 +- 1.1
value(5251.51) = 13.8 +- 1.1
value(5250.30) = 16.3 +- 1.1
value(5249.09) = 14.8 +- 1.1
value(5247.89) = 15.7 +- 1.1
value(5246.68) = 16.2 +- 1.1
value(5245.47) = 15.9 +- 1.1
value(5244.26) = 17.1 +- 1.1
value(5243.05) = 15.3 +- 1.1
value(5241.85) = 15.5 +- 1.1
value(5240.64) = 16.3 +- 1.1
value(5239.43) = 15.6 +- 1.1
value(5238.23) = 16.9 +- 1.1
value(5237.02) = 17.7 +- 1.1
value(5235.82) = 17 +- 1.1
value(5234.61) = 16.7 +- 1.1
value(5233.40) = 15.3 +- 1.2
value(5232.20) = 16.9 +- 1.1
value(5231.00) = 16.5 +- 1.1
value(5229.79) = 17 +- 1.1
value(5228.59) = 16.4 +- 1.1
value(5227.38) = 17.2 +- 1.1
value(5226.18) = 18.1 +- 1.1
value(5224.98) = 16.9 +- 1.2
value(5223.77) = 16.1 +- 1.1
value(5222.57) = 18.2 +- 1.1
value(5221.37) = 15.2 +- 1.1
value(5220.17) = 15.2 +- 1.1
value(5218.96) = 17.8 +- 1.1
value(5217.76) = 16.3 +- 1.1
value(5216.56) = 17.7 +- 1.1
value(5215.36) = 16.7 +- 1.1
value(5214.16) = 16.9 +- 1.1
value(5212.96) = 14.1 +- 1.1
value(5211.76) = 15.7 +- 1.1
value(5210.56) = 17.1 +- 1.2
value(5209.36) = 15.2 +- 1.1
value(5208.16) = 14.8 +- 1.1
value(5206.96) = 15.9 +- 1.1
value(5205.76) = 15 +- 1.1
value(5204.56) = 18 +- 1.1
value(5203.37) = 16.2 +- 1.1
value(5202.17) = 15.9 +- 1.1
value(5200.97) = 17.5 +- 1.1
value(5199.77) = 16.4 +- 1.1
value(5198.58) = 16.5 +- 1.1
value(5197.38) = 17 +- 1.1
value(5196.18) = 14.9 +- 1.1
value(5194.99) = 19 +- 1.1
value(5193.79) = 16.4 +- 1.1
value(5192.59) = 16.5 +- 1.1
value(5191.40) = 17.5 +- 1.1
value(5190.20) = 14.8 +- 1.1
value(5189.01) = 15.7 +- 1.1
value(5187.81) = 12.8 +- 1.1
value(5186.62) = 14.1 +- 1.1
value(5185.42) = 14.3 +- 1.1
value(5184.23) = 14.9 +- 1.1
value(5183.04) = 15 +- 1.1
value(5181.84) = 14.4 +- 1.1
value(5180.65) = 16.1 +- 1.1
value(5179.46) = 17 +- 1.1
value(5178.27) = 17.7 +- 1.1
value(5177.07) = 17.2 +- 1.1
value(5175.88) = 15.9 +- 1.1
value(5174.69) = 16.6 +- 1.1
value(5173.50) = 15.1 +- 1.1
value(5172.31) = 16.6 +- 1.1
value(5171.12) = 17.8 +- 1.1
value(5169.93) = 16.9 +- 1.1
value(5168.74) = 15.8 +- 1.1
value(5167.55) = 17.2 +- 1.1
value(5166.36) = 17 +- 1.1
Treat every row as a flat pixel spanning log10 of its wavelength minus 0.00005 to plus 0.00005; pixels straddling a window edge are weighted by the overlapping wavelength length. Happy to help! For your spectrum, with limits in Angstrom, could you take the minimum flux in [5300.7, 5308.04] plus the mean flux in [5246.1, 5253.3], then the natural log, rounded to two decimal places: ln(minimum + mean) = 3.37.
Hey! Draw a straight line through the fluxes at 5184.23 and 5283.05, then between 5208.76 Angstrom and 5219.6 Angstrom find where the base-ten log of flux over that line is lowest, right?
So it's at 5212.96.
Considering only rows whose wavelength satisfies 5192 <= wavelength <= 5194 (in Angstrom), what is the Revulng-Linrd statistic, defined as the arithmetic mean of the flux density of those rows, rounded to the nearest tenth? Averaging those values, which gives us 16.4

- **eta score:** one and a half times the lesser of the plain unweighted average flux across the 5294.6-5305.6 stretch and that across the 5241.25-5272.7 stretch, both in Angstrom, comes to 22.3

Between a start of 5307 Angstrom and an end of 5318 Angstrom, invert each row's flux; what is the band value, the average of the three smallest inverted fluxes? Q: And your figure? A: 0.0584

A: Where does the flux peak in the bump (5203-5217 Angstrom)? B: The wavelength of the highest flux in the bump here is 5204.56 Angstrom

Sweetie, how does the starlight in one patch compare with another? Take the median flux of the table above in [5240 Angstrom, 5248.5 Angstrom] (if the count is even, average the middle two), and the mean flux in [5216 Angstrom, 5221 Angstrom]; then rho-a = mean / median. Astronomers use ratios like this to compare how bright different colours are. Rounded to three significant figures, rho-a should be 1.05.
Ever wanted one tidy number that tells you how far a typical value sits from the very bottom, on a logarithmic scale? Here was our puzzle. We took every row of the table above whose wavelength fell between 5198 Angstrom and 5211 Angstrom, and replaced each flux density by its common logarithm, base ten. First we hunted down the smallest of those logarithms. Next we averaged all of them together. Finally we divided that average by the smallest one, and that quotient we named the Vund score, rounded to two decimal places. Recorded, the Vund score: 1.03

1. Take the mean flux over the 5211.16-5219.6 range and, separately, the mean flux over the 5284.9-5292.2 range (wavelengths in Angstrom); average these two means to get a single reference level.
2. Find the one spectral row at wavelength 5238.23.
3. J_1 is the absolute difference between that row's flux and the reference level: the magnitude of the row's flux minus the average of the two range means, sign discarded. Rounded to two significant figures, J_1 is 1.3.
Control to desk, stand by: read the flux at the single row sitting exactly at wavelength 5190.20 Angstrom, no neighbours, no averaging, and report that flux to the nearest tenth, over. 14.8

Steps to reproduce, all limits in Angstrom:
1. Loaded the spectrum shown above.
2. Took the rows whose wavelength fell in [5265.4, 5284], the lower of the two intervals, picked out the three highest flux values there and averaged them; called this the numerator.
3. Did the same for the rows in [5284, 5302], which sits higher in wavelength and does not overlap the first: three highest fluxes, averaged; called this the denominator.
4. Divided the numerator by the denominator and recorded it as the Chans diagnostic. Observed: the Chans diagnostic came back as 1.30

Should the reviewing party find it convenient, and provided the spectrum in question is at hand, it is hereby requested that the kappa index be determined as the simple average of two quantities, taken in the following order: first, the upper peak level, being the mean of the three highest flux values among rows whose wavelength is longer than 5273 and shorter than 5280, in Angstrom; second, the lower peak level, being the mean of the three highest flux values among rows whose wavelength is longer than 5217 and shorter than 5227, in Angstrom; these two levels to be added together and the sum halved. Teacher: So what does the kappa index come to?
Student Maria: 19.2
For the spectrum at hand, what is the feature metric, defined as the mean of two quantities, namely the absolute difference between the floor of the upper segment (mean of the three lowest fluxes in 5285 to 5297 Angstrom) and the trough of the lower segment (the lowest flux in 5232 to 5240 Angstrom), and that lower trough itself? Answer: 8.1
